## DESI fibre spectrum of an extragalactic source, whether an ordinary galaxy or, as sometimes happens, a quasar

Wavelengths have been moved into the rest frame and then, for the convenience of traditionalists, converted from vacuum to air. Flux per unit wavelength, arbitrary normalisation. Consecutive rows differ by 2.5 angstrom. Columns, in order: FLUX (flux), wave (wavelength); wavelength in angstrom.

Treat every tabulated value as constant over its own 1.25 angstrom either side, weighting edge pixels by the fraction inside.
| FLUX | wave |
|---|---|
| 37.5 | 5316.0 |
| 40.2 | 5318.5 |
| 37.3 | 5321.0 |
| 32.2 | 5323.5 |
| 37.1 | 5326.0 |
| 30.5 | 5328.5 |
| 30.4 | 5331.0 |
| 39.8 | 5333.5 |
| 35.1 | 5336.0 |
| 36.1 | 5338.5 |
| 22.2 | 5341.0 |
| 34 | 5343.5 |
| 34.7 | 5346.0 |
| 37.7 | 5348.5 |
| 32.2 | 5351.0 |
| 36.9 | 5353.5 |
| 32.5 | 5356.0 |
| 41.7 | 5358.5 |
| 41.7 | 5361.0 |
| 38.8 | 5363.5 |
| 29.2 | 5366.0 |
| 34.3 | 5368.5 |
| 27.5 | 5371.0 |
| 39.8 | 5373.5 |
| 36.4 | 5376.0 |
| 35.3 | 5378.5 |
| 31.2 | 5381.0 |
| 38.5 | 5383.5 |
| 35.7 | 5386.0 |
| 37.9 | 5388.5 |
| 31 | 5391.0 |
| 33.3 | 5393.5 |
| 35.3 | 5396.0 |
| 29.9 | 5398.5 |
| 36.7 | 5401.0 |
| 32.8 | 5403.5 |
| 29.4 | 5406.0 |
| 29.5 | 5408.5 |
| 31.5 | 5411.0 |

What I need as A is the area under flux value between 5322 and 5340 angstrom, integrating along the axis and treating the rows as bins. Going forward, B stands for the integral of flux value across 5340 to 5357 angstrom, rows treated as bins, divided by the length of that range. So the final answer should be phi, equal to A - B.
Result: 585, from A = 618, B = 33.0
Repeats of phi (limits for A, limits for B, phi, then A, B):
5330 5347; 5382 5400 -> 530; 564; 34.5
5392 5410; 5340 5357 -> 550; 583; 33.0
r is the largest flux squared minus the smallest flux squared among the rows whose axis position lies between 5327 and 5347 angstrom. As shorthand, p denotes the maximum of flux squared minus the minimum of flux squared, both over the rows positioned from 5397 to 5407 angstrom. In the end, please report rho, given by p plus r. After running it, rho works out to 1574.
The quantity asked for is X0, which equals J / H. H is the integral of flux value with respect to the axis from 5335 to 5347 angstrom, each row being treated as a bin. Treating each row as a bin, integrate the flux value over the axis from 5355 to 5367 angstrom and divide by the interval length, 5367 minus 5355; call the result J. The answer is 0.0955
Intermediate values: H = 388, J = 37.0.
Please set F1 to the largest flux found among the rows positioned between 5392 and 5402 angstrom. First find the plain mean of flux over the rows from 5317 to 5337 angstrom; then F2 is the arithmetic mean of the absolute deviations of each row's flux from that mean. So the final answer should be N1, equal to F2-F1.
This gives -33.4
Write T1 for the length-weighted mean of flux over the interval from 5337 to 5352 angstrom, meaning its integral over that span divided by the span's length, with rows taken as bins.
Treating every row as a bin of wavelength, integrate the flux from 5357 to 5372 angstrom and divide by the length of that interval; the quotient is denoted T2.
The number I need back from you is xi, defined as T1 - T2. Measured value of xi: -2.8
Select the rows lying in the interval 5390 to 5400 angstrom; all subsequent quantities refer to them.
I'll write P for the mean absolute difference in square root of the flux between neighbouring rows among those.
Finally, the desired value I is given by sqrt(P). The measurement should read 0.53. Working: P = 0.28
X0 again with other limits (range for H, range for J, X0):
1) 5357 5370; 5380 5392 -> 0.0731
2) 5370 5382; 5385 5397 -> 0.0842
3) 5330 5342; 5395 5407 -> 0.0830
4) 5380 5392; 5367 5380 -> 0.0821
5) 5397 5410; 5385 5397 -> 0.0839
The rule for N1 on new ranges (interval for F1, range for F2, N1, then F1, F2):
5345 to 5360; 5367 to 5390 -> -38.9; 41.7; 2.8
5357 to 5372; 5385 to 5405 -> -39.4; 41.7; 2.3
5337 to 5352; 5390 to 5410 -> -35.4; 37.7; 2.3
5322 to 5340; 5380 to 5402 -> -37.1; 39.8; 2.7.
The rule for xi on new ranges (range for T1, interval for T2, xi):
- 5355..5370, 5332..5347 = 2.7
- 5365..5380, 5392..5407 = 0.9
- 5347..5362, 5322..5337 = 2.8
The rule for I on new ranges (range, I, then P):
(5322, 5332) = 0.58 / 0.33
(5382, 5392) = 0.58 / 0.33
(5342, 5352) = 0.51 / 0.26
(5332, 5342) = 0.77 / 0.59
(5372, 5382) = 0.49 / 0.24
